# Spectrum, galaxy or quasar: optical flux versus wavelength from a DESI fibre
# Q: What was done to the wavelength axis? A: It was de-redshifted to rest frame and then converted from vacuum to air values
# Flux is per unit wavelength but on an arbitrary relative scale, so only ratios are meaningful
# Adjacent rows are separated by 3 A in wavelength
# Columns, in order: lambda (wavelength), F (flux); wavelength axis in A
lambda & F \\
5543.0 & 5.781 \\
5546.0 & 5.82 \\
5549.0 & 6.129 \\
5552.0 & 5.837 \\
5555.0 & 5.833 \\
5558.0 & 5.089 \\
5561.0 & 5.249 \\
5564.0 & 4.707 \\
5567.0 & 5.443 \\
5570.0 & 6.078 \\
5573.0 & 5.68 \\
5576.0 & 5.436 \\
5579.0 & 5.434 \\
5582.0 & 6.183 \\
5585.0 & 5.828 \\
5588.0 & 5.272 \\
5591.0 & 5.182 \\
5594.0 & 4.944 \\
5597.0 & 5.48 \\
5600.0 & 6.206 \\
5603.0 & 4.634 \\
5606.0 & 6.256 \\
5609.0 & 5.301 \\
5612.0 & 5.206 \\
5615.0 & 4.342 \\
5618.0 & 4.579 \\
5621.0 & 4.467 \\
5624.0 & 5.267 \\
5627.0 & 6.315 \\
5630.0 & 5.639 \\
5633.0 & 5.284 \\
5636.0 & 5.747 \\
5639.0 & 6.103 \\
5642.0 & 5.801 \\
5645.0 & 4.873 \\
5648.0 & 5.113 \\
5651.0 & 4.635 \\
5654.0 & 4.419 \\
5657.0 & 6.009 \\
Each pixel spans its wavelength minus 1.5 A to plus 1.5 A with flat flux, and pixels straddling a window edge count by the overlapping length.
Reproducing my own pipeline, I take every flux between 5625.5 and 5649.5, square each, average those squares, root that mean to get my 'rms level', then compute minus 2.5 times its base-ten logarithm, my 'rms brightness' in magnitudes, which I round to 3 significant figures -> -1.88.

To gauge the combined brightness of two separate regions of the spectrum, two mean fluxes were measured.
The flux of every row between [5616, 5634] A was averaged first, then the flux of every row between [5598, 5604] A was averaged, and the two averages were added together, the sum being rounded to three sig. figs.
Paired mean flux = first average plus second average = 10.7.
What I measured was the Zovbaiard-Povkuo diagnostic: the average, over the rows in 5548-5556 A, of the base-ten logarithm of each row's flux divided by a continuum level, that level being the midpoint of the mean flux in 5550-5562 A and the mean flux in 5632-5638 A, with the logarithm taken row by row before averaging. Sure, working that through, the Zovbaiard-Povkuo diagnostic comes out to 0.03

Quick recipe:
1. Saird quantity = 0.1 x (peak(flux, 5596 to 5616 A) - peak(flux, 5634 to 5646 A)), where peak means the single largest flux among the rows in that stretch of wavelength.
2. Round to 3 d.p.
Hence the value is 0.015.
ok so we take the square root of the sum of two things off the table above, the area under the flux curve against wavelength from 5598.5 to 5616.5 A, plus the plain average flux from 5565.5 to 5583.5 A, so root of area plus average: 10.08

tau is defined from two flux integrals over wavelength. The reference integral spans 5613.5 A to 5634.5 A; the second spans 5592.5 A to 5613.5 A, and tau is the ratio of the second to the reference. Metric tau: 1.06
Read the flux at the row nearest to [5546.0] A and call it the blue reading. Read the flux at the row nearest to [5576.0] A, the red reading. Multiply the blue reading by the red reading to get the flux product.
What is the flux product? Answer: 31.6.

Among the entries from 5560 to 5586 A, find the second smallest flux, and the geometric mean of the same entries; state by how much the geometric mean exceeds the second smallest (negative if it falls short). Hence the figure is 0.29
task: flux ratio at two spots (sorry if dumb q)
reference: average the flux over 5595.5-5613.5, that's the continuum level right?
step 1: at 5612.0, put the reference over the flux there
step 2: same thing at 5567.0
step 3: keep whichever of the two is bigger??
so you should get 1.06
